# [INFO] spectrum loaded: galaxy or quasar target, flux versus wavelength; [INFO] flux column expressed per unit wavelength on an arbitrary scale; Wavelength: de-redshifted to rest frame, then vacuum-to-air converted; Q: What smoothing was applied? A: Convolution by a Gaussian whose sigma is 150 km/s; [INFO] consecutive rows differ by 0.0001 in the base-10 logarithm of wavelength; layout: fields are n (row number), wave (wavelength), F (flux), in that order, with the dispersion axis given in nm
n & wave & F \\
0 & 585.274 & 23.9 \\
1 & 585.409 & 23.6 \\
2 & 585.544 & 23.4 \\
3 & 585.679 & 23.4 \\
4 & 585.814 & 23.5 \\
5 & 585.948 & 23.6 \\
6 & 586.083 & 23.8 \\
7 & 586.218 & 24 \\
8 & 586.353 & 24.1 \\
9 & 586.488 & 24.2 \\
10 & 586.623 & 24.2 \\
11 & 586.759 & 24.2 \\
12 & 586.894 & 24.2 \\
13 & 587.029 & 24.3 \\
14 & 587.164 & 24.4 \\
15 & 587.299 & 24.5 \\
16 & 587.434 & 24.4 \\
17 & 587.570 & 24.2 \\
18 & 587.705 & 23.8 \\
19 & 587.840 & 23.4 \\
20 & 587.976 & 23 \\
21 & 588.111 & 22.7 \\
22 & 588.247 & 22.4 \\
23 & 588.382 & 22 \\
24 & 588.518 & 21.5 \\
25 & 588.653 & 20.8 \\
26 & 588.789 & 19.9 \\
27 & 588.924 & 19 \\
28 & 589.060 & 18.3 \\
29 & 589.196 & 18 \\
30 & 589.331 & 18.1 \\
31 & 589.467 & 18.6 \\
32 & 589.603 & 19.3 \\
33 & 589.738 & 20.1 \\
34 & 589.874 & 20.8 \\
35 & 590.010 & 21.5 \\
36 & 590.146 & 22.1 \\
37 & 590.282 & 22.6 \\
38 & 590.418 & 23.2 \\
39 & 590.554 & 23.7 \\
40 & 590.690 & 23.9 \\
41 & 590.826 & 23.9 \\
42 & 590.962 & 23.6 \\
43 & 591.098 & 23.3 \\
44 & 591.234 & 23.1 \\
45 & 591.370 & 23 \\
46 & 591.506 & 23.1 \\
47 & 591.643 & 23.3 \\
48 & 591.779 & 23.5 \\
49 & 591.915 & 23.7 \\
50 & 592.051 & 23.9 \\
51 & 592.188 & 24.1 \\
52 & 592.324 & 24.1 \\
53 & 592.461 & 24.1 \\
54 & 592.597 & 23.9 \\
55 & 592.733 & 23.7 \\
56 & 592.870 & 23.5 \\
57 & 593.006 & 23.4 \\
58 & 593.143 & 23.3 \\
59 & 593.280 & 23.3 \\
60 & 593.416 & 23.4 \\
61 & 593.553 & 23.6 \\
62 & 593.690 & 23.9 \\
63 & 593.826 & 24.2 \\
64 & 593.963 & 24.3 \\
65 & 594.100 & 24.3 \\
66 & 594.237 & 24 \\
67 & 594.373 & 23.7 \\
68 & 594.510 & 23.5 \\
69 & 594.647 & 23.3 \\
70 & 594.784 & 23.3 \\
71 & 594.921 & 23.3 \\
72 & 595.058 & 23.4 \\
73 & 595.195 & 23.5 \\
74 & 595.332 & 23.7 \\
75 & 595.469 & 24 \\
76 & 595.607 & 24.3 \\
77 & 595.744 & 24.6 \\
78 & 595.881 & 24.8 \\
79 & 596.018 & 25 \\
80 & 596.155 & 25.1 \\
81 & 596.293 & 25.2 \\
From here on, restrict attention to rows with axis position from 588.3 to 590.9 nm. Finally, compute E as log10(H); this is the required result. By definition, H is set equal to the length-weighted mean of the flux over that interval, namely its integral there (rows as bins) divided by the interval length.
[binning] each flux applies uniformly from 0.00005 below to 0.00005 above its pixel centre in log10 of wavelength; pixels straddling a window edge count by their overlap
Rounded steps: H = 20.9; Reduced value 1.32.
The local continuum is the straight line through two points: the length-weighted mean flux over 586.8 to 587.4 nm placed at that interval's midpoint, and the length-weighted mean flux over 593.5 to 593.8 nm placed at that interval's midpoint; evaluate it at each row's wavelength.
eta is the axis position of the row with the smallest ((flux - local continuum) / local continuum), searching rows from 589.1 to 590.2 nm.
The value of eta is 589.196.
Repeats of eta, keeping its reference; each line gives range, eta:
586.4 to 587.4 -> 586.488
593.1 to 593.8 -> 593.143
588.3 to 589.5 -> 589.196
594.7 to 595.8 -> 594.784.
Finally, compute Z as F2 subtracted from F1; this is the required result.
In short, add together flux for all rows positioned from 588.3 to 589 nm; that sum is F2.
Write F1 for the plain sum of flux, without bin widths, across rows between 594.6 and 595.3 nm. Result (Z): 14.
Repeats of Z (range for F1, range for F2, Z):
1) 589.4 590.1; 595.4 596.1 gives -22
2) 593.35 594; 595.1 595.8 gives -1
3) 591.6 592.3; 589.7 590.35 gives 11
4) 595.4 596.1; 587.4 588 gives 4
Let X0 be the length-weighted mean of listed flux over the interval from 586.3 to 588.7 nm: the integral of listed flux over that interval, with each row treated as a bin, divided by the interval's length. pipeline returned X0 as 23.5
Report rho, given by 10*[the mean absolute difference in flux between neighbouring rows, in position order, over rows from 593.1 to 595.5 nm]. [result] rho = 1.6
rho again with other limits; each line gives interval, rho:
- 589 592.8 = 3.2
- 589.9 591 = 3.9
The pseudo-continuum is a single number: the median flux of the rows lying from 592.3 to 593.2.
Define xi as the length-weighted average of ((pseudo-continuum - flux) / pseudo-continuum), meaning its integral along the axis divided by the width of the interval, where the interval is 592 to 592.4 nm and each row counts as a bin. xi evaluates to -0.014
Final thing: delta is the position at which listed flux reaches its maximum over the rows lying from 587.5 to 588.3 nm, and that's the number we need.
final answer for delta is 587.570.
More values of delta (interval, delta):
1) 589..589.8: 589.738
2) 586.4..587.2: 587.164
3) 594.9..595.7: 595.607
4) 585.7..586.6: 586.488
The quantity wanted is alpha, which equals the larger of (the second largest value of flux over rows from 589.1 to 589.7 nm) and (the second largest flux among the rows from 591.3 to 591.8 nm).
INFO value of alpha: 23.3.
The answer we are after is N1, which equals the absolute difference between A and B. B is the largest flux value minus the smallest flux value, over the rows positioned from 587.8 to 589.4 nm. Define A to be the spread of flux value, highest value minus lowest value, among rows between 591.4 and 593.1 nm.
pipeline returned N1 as 4.4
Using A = 1.0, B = 5.4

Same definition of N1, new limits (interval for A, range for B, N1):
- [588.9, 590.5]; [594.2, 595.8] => 3.9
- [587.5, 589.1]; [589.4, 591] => 0.6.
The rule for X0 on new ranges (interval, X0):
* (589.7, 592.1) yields 22.9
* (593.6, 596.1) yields 24.0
